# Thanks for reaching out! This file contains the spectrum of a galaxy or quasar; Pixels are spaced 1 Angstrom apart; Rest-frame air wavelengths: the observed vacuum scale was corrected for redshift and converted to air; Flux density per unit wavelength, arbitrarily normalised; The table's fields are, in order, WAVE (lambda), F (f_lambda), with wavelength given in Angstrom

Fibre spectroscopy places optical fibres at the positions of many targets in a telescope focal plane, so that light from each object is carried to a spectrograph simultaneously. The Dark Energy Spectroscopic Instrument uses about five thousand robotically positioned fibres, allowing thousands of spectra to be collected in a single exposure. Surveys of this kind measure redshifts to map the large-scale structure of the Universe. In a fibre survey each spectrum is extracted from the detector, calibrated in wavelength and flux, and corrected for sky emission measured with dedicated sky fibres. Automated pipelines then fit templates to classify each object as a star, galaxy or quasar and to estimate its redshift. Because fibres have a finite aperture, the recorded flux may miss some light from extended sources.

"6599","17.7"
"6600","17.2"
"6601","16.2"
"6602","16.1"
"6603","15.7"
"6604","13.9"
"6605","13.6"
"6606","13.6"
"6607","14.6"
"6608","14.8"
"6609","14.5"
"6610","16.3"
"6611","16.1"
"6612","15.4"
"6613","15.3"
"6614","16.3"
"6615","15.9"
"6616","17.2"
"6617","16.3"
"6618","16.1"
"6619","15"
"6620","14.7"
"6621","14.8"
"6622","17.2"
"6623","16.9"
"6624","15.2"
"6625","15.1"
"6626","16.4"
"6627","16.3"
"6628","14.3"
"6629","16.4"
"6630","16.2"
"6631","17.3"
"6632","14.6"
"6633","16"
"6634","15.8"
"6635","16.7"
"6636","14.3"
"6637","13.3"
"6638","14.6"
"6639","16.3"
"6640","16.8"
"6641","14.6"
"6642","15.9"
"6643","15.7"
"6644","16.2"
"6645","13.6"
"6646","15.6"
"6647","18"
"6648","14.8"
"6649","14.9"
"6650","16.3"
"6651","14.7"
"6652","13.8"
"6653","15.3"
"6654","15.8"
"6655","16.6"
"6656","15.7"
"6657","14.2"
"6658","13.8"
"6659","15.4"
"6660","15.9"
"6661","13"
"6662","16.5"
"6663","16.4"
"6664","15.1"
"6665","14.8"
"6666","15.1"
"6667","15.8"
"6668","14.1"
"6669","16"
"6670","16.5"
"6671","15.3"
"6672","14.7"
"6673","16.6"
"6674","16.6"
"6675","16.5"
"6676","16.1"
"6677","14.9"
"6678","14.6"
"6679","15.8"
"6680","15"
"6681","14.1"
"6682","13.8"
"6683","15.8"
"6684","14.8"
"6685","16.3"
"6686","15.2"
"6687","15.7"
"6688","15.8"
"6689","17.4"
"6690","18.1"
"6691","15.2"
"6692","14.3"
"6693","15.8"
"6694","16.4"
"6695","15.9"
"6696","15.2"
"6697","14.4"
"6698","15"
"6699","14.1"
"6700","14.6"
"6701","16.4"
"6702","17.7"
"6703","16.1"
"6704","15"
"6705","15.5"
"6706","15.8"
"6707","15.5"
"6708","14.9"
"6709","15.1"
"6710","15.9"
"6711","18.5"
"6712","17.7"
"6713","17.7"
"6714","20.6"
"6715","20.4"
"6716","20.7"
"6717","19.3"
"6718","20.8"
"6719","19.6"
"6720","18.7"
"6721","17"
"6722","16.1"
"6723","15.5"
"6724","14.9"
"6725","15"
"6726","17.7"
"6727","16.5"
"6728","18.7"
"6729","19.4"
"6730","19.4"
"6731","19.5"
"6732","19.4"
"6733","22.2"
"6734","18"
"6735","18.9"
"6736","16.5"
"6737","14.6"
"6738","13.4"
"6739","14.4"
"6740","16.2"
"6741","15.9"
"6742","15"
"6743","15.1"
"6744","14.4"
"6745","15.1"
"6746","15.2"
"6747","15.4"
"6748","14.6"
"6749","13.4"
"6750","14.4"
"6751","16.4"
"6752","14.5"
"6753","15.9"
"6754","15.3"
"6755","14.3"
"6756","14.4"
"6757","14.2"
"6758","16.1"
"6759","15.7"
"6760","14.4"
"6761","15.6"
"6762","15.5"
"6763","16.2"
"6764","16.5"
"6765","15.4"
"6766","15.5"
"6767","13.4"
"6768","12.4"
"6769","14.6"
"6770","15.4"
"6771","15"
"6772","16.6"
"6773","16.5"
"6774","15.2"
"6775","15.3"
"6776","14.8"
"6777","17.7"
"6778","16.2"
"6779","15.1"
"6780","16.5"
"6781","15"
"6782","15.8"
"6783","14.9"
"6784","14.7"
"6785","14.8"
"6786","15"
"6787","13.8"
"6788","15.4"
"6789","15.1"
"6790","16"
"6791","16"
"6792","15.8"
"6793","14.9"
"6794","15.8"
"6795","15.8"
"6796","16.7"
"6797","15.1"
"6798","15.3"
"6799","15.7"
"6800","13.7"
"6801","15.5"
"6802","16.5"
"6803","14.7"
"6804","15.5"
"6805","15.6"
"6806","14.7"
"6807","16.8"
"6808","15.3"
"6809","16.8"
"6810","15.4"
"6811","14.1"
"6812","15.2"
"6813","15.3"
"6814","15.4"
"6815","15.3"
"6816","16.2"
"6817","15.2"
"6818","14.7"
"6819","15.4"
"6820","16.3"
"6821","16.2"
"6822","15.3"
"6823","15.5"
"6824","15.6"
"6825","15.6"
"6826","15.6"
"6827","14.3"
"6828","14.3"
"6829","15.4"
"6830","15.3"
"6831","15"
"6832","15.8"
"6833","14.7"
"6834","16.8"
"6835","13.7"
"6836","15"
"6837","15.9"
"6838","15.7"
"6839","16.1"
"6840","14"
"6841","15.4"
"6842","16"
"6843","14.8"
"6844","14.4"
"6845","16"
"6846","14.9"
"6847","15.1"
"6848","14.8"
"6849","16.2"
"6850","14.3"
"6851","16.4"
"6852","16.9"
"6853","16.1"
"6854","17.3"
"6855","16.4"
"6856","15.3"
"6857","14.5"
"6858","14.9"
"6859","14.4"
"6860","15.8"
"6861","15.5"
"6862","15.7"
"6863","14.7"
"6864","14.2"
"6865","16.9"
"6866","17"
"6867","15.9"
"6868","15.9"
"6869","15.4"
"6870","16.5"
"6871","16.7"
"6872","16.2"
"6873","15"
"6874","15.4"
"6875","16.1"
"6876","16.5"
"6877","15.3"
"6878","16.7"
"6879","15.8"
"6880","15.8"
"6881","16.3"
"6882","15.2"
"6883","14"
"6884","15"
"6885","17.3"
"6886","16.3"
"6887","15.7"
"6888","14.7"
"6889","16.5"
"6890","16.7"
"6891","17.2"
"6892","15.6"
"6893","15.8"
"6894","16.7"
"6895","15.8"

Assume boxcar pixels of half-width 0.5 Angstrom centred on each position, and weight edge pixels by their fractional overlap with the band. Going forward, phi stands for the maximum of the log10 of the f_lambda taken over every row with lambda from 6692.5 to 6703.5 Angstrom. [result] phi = 1.25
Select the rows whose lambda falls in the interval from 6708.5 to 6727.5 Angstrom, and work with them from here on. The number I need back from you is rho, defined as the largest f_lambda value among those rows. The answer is 20.8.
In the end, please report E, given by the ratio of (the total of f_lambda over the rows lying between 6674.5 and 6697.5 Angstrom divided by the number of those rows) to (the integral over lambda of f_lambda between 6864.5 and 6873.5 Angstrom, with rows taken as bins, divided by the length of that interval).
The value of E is 0.960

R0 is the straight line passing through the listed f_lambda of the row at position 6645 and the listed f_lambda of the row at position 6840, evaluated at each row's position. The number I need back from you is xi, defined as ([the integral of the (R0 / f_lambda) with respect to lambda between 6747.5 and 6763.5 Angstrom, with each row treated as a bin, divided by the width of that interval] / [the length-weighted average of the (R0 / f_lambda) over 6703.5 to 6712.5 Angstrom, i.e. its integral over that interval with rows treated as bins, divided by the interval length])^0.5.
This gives 1.03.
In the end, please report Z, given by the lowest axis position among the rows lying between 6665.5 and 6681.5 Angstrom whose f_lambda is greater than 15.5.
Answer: 6667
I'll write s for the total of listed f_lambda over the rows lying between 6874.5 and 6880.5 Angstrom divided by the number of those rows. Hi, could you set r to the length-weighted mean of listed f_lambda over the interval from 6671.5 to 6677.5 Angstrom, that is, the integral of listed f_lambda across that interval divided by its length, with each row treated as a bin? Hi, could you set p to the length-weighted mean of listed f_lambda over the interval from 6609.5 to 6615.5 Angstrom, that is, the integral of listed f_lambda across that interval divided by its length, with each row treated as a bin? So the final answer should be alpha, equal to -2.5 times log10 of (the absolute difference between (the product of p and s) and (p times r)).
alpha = -0.8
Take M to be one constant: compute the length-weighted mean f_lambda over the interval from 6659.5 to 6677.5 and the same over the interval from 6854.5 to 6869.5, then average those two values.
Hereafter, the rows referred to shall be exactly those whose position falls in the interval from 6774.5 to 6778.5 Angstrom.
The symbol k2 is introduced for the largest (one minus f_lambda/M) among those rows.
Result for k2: 0.05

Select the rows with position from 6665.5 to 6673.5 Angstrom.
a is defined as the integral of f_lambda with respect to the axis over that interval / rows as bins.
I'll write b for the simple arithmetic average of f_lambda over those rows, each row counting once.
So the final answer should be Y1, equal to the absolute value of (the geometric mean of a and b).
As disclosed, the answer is 44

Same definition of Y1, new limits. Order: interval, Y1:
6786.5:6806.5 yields 69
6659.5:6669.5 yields 48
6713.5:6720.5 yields 53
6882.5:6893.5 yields 53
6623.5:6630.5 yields 42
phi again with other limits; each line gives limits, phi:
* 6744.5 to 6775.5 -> 1.22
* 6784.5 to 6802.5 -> 1.22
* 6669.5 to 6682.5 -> 1.22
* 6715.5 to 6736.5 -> 1.35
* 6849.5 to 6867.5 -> 1.24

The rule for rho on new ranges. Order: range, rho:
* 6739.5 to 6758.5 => 16.4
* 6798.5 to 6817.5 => 16.8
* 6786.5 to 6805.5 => 16.7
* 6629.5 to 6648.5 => 18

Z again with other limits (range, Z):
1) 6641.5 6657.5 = 6642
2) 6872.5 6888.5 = 6875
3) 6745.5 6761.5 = 6751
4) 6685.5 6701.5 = 6687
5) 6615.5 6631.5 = 6616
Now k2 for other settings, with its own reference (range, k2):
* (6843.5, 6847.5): 0.07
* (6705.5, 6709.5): 0.04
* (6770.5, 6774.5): 0.03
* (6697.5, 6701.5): 0.09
